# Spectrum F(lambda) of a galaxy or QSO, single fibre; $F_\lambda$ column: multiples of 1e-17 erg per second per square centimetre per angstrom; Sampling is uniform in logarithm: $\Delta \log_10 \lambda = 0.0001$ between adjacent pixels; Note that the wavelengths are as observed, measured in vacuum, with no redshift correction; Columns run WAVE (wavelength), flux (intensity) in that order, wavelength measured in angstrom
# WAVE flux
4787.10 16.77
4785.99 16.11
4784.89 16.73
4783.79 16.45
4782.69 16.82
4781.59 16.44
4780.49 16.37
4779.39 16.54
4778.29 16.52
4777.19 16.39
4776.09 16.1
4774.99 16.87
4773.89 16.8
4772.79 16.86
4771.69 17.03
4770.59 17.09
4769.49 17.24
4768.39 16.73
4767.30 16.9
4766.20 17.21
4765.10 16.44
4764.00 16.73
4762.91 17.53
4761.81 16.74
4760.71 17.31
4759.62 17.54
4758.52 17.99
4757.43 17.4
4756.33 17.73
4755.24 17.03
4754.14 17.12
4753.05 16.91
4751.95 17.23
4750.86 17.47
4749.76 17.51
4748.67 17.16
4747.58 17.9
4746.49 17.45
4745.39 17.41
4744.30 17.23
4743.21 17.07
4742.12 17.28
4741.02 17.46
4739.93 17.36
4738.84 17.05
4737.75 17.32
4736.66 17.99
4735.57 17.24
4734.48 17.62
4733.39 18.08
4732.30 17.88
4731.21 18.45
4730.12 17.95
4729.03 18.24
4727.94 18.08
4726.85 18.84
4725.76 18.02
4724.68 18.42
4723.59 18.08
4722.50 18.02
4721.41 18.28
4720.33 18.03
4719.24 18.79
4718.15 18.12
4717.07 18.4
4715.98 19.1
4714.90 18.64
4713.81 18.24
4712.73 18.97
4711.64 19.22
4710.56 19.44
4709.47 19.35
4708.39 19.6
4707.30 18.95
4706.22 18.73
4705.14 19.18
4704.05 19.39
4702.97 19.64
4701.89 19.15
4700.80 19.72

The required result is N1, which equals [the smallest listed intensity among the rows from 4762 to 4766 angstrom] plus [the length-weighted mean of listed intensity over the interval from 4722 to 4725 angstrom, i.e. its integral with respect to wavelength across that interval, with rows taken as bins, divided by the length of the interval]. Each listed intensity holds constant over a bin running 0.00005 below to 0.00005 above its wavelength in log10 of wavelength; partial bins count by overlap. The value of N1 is 34.6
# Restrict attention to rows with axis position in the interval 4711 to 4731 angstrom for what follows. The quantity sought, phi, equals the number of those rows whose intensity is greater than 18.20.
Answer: 11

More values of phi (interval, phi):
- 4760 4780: 0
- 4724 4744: 4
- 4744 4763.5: 0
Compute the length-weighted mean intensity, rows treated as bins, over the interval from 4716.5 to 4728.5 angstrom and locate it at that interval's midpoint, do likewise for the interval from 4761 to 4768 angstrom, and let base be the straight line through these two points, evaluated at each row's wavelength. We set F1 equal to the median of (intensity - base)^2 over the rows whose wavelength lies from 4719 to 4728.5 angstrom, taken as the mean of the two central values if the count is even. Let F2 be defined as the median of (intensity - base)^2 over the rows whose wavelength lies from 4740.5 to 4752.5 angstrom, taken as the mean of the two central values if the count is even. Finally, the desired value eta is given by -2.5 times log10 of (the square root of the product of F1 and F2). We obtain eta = 3.3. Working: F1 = 0.044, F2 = 0.051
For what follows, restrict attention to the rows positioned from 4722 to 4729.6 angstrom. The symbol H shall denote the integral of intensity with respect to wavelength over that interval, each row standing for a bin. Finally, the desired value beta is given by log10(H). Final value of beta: 2.14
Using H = 139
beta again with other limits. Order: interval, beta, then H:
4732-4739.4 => 2.11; 130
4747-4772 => 2.63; 430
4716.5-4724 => 2.14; 137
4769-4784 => 2.40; 250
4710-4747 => 2.82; 668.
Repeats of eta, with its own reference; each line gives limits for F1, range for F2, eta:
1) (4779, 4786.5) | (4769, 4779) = 3.6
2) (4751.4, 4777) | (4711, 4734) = 3.1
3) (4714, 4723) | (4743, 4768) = 2.8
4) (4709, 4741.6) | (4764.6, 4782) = 3.2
